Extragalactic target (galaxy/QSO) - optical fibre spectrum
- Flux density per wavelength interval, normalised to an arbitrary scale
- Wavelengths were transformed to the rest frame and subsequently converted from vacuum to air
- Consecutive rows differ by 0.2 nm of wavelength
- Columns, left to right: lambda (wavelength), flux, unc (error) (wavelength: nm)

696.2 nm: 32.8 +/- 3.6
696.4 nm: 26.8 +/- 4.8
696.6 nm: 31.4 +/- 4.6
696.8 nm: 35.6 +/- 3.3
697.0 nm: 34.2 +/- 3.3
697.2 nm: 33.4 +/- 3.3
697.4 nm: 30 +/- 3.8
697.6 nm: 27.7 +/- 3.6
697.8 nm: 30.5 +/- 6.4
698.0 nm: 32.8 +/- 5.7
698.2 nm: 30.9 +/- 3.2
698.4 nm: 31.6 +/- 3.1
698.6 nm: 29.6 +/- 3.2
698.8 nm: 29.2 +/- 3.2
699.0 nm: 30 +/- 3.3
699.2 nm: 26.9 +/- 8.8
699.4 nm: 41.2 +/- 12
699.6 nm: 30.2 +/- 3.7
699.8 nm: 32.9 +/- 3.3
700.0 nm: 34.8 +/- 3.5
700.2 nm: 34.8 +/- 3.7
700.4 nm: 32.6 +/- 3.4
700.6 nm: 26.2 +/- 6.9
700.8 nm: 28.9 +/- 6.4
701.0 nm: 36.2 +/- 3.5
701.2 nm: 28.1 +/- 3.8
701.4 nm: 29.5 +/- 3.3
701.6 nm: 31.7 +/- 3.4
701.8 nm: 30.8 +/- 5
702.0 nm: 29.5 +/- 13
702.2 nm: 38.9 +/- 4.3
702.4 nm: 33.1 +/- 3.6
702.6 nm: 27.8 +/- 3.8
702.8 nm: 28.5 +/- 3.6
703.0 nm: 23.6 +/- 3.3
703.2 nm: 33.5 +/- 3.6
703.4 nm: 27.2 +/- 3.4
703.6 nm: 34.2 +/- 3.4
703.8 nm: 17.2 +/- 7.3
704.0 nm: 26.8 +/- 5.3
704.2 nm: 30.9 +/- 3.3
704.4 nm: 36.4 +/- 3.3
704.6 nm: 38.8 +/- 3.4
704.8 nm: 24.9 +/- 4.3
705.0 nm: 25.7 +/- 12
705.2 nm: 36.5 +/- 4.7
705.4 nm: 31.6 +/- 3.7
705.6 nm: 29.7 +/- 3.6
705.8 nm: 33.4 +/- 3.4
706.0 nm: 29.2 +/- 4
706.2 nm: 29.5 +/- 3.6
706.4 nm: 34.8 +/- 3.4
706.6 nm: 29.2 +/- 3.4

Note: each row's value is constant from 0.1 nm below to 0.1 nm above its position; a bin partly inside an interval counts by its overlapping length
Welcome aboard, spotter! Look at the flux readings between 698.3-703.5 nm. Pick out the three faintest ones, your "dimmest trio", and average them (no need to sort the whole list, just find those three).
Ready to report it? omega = 25.6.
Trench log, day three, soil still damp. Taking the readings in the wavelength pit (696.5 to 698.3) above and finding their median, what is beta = 31.4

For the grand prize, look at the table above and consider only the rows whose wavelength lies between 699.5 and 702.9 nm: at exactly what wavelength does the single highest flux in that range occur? 702.2 nm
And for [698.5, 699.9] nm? 699.4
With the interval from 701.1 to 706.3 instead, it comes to 702.2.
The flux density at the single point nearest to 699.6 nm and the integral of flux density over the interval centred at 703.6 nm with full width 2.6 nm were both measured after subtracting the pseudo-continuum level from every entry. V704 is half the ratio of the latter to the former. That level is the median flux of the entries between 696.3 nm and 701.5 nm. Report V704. 3.2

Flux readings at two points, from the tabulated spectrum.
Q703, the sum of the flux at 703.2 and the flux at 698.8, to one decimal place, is 62.7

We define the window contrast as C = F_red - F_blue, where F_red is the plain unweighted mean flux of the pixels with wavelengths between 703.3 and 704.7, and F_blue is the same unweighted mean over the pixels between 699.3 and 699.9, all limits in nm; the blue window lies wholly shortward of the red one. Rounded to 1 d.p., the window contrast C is -4.6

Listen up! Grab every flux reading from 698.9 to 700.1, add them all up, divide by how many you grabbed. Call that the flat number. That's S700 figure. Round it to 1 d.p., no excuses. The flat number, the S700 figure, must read 32.7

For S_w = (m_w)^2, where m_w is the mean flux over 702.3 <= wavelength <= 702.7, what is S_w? 927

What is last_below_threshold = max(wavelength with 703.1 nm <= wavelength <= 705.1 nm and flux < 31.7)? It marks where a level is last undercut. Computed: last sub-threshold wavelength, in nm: 705.0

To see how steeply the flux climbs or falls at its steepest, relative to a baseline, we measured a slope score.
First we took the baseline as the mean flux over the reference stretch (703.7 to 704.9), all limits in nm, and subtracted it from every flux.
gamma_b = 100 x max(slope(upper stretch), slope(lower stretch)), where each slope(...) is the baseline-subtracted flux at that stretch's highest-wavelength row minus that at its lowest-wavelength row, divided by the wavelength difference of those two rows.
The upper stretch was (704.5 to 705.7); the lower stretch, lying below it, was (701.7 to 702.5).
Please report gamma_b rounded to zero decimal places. 383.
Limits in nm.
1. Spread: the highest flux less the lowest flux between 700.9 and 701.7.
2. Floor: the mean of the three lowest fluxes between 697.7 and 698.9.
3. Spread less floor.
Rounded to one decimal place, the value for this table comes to -21.7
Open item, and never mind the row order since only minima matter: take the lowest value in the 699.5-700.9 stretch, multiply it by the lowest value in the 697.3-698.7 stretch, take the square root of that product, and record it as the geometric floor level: 27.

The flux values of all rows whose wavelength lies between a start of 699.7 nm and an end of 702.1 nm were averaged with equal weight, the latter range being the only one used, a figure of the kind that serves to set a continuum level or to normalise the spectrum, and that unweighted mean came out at 31.3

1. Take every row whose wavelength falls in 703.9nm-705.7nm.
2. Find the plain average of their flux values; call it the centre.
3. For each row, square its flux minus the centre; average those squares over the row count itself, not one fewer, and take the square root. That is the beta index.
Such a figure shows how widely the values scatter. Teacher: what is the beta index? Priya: 4.8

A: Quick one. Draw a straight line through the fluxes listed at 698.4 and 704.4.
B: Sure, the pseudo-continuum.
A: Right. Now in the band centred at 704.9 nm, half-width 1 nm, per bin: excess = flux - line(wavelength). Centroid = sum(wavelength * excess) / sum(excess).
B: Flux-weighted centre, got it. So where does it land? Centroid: 704.91 nm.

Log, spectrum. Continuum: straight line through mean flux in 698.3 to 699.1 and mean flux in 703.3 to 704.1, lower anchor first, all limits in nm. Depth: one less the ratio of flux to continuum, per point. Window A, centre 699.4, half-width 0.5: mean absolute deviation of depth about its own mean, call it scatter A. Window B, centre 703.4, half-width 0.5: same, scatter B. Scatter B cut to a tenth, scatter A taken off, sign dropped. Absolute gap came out 0.114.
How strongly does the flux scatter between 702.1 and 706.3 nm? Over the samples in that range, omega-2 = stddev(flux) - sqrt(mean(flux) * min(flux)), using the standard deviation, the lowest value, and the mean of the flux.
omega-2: -18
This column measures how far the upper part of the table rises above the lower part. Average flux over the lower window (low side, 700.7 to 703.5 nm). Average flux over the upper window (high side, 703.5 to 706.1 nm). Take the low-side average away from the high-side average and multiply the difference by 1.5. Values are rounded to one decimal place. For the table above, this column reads -0.2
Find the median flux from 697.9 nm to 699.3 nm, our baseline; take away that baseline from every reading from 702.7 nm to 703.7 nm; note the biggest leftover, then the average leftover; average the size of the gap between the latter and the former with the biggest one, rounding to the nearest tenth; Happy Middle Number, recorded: 4.5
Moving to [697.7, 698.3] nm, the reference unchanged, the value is 2.1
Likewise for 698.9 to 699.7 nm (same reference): 10.2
